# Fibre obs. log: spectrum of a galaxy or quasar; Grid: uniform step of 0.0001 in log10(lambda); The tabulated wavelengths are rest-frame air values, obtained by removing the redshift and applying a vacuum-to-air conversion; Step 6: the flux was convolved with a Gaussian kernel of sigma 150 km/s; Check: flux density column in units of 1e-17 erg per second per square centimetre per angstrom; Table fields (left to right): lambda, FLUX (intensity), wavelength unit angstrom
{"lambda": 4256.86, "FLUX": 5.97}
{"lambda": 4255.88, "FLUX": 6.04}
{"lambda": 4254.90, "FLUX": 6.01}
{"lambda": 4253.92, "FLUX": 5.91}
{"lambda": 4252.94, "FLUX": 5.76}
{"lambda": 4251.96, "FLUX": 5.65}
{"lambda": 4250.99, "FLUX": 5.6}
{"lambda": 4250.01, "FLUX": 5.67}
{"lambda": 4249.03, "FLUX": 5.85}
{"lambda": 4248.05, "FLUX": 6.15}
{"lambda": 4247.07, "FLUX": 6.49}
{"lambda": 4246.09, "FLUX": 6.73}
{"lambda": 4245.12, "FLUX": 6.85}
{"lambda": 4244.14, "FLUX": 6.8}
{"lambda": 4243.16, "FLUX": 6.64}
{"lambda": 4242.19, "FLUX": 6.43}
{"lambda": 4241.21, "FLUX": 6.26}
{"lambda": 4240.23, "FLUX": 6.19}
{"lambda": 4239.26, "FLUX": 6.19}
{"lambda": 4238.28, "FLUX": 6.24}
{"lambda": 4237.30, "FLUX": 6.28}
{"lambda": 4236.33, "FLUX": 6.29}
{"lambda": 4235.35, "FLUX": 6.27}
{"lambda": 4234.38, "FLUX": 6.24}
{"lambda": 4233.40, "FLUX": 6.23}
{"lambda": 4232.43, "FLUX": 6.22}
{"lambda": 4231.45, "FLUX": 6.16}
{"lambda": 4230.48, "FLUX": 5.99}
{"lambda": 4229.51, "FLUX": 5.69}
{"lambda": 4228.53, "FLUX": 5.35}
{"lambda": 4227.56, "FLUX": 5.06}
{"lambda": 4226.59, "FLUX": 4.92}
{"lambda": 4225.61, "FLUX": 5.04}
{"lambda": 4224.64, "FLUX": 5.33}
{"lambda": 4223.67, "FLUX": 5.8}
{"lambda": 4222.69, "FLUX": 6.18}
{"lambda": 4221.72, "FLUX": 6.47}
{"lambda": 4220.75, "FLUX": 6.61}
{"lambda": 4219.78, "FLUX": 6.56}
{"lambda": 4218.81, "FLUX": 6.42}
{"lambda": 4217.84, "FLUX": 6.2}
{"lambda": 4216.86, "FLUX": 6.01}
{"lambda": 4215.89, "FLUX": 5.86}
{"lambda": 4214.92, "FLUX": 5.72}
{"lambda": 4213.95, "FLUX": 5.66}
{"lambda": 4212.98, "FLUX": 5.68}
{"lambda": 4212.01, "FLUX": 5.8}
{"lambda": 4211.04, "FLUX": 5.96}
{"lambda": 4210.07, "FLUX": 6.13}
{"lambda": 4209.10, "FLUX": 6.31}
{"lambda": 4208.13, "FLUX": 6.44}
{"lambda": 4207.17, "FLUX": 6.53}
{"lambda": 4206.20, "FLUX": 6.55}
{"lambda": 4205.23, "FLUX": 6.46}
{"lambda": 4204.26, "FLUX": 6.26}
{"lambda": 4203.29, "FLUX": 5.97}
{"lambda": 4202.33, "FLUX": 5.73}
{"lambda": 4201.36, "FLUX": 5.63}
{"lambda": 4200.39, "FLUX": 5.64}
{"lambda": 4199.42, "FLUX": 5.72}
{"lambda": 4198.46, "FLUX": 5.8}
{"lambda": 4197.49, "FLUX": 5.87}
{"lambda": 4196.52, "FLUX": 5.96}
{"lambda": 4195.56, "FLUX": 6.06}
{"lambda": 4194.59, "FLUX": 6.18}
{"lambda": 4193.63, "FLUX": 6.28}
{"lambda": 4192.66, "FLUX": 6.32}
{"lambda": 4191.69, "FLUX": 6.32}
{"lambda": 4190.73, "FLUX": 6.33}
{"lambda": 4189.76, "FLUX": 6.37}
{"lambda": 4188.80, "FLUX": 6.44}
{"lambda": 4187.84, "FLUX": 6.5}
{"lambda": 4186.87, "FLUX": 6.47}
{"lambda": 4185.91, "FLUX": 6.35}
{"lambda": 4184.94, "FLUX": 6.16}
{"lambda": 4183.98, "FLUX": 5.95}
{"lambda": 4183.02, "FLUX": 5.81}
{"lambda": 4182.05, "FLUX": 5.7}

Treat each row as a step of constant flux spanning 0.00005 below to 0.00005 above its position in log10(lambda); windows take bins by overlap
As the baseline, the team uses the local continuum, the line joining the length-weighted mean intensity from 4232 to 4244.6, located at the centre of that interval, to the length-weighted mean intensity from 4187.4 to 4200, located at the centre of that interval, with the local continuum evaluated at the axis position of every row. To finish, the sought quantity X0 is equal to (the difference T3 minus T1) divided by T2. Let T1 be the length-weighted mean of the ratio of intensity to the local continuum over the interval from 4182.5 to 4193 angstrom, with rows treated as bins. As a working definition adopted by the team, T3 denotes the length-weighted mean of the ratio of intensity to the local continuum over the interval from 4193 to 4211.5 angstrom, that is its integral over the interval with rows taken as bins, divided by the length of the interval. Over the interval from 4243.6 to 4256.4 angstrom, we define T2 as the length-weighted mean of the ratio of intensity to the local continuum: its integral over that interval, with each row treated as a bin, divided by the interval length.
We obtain -0.041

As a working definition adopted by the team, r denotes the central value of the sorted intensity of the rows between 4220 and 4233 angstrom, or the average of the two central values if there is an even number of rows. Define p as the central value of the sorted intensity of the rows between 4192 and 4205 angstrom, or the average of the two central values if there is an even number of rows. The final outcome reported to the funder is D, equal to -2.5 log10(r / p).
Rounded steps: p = 5.96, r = 5.80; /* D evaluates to 0.03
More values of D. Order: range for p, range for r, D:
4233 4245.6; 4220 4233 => 0.08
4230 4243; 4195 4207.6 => 0.05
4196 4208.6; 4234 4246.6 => -0.06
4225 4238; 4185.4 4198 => -0.03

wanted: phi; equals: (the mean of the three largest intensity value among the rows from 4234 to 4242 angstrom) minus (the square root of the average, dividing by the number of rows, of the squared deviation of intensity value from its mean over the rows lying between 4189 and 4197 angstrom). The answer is 6.1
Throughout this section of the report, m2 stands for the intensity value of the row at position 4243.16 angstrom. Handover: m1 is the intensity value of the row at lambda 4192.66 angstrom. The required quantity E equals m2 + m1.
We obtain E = 13.0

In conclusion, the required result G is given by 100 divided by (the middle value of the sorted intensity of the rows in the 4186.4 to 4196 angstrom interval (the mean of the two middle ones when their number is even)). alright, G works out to 15.8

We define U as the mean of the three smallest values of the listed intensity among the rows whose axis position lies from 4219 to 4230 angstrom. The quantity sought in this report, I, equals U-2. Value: 3.0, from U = 5.01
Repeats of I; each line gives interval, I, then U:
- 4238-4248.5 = 4.2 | 6.18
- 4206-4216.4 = 3.7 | 5.69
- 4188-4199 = 3.9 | 5.88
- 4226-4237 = 3.1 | 5.11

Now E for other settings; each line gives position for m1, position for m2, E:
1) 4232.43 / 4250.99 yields 11.8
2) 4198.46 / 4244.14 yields 12.6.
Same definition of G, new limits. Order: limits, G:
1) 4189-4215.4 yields 16.5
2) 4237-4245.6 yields 15.9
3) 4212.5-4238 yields 16.4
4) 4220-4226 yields 16.7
